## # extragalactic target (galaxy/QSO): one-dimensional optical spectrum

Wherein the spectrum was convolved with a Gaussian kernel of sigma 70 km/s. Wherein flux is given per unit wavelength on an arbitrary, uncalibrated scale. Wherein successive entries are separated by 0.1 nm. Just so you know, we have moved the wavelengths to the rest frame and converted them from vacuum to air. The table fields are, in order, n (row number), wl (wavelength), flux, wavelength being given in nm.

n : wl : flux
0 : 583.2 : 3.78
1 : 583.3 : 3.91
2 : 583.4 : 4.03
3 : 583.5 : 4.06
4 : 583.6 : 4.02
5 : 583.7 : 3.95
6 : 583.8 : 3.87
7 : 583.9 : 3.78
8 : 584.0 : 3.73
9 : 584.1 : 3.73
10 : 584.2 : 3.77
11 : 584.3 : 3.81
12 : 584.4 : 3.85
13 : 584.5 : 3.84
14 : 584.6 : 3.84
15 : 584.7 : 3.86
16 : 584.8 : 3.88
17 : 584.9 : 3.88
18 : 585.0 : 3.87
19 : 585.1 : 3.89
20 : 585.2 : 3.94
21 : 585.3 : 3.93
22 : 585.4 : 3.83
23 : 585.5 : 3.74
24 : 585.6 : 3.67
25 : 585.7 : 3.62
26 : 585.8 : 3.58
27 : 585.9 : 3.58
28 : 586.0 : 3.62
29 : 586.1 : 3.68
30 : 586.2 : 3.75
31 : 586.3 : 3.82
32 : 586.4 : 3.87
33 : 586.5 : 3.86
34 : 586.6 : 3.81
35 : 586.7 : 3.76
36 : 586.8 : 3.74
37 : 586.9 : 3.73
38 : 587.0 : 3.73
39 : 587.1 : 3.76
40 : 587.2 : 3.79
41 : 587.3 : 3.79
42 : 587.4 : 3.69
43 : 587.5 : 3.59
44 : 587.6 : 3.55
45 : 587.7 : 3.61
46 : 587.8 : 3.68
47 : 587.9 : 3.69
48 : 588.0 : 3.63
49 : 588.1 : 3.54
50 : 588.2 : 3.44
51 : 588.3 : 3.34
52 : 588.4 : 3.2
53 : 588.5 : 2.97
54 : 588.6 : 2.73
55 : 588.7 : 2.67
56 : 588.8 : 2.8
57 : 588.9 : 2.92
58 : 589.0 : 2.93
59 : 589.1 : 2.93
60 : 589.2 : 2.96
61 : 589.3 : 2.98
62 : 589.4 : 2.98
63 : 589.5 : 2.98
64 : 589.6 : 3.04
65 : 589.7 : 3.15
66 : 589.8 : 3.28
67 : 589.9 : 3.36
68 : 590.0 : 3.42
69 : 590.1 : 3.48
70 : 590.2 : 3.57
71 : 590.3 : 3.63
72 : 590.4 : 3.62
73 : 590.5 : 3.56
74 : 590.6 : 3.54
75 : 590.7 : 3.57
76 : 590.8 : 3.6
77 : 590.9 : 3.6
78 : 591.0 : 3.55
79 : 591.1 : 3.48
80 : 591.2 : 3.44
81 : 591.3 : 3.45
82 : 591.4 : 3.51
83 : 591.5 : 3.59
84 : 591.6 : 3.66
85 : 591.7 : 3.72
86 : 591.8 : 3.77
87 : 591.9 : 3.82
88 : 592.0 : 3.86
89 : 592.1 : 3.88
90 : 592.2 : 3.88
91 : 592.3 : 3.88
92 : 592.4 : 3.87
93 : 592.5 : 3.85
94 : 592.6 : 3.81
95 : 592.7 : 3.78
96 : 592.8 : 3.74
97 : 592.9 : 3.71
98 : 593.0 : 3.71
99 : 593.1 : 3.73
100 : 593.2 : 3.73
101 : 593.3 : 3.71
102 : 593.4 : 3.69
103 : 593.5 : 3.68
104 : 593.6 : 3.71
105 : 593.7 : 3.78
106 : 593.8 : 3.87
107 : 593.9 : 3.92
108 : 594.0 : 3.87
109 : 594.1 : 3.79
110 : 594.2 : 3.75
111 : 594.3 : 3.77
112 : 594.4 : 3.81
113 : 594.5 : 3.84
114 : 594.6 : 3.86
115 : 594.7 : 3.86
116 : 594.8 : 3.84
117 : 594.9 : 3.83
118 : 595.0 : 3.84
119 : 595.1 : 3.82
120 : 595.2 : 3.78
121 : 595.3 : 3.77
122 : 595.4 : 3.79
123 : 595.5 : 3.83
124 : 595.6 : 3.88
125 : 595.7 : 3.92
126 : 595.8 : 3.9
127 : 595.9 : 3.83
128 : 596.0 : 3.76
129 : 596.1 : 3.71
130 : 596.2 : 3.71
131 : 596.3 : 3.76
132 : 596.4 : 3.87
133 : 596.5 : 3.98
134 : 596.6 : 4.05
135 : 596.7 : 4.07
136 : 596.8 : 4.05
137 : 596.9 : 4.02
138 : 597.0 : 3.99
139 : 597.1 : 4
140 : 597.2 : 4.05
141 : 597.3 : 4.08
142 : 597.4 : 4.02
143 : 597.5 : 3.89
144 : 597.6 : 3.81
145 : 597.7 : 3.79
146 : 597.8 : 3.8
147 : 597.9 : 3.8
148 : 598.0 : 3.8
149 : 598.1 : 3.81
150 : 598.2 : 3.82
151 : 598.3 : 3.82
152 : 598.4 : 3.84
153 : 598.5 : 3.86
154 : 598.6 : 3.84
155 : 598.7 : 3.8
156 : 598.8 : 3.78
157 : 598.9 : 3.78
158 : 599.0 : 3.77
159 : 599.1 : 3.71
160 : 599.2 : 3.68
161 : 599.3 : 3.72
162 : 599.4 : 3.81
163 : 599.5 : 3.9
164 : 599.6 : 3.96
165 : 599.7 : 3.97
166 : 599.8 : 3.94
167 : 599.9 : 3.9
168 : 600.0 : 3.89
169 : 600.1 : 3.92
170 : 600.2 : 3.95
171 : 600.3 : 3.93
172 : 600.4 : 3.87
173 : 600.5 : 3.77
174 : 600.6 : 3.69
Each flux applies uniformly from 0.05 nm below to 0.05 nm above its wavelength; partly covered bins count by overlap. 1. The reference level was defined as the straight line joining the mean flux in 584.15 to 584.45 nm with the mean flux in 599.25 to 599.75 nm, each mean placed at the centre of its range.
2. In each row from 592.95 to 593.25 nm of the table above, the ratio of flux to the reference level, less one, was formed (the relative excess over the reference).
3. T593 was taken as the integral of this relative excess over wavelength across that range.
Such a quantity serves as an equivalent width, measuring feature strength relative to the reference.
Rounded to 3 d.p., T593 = -0.010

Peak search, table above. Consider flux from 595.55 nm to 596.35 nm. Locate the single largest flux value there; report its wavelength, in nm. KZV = 595.7 nm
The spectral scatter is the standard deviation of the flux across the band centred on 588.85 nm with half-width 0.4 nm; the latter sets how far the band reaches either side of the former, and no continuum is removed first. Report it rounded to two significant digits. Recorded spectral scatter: 0.11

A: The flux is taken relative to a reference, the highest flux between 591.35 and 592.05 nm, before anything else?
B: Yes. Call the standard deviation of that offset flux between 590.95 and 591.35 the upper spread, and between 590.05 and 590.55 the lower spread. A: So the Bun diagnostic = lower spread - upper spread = 0.010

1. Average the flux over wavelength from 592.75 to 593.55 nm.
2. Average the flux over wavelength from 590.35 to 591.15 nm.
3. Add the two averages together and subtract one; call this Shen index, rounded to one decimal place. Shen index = 6.3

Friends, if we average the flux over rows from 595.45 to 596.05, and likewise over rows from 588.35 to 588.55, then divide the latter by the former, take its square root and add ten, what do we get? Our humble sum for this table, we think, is 10.9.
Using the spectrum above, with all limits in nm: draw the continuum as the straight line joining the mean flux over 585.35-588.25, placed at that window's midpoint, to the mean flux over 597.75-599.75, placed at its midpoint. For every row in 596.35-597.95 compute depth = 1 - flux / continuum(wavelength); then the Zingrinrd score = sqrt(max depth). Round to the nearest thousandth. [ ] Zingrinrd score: 0.059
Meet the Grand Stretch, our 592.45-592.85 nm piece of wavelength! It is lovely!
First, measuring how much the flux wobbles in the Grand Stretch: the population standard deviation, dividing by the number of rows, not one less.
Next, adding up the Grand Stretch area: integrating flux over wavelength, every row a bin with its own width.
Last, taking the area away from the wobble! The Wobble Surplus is -1.48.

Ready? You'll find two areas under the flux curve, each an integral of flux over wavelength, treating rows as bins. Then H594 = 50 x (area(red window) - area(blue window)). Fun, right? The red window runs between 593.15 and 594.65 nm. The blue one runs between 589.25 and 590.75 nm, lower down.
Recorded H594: 33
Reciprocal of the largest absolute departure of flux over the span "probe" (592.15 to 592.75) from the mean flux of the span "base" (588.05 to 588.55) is 1.72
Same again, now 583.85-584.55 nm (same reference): 1.81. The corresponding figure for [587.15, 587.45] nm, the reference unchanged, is 2.03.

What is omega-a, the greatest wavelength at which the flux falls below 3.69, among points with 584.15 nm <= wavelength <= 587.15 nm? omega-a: 586.1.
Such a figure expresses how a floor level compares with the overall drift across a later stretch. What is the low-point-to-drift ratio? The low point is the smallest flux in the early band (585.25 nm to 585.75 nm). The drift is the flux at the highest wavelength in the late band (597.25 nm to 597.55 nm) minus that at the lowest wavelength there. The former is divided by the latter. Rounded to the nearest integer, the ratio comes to -19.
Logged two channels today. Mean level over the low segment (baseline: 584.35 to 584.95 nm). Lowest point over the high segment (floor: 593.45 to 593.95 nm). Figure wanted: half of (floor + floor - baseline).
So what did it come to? 1.75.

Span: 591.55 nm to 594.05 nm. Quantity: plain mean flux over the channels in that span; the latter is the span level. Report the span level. 3.79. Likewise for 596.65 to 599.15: 3.88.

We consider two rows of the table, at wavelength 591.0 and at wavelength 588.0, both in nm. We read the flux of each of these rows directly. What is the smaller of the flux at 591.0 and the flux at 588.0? 3.55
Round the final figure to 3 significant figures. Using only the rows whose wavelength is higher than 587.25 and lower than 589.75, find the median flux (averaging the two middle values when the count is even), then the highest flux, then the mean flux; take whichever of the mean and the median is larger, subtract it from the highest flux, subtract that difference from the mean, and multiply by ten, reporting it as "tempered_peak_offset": 26.7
